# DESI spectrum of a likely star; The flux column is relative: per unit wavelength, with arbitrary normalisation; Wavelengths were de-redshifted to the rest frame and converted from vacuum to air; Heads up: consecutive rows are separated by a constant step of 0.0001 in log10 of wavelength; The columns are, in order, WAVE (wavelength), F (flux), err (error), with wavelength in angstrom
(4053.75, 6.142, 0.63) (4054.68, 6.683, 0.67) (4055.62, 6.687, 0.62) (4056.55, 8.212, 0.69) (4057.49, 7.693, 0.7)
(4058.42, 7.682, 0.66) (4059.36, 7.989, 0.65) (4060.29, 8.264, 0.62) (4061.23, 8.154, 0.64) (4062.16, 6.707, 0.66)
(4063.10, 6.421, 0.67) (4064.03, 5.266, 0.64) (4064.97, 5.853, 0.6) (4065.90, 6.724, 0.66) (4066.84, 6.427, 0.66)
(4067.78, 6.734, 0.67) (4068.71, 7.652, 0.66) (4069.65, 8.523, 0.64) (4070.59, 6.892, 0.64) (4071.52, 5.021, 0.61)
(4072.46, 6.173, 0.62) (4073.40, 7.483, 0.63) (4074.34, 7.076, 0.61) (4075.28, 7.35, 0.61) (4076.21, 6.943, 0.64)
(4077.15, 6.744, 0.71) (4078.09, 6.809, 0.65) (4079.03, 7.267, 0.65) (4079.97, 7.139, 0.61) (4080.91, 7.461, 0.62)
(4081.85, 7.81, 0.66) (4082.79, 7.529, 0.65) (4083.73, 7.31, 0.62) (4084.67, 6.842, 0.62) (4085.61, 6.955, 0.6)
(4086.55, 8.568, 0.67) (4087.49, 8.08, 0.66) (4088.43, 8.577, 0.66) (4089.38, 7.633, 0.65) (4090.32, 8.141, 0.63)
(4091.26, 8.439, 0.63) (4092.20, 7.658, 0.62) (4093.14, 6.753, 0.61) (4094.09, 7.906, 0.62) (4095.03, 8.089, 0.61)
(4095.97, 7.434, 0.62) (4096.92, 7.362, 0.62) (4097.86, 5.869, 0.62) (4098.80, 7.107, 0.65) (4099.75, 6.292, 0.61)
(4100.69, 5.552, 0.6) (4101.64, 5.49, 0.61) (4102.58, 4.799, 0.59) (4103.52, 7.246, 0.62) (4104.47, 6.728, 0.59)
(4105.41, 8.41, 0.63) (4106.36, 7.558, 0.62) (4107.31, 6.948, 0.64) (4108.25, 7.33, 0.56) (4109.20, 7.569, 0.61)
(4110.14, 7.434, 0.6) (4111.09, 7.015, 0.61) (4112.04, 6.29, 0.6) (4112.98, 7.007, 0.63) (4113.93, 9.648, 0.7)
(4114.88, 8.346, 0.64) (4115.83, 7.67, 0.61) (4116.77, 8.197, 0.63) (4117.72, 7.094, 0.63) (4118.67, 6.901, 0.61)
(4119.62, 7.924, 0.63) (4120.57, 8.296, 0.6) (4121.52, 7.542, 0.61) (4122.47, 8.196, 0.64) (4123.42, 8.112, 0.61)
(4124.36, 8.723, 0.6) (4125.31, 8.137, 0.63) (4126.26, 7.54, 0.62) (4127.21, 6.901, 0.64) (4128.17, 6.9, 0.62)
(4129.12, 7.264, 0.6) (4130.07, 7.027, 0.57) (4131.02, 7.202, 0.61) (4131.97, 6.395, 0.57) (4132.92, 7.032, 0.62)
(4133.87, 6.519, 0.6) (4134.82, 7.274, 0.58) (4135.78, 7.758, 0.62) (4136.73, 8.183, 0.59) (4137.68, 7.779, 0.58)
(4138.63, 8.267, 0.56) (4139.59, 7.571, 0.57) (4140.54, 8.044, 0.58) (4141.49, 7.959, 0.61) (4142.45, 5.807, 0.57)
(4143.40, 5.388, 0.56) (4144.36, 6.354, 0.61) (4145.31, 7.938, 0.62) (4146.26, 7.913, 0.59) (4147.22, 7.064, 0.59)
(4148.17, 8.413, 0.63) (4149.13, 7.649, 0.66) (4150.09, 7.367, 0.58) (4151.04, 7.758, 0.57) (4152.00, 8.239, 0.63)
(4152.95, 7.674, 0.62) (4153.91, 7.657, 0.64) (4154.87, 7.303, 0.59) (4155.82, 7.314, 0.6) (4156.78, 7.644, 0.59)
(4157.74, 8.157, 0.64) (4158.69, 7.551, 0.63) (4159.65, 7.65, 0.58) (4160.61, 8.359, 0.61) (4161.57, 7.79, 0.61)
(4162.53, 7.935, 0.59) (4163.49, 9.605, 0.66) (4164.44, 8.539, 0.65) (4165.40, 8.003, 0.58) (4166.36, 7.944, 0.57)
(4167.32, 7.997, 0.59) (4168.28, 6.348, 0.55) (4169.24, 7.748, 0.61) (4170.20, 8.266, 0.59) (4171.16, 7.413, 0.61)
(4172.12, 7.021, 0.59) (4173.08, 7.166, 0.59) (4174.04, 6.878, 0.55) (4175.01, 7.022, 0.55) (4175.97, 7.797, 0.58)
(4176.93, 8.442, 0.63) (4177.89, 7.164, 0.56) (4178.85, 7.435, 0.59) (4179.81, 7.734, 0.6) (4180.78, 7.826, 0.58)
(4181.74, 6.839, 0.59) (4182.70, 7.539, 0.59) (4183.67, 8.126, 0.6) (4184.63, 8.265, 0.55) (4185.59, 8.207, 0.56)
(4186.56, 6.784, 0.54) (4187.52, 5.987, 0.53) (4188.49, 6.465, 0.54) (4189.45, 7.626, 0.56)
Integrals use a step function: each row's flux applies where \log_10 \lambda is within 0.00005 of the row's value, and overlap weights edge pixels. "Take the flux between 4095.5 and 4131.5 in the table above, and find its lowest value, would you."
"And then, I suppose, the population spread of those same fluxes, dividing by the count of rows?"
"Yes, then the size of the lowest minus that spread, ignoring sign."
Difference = 3.9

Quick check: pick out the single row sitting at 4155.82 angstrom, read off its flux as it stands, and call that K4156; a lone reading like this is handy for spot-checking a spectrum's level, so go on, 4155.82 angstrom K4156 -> 7.314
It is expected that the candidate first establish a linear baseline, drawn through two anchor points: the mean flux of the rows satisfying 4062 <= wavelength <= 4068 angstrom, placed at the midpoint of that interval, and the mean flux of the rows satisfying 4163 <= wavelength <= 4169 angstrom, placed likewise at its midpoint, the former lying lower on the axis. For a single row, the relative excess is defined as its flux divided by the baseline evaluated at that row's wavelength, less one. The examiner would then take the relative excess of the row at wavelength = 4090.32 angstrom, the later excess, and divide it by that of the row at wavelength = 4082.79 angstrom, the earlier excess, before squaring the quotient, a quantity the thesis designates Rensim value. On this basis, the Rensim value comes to 2.2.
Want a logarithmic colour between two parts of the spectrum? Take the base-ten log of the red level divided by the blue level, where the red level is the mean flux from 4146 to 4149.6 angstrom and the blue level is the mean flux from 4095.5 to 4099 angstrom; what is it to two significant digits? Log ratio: 0.048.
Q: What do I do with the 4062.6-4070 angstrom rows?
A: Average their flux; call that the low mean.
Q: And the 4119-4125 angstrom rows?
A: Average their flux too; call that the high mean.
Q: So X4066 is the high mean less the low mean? 1.4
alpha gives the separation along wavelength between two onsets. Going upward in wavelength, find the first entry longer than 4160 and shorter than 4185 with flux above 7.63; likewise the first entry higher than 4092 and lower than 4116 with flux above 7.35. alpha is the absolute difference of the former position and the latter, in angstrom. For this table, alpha 68.4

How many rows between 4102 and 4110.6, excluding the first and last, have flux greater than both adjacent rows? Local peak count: 3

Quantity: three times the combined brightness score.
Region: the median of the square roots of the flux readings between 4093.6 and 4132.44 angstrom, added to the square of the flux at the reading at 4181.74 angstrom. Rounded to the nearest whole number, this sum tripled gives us 148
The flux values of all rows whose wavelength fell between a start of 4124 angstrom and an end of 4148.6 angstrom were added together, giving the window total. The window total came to 191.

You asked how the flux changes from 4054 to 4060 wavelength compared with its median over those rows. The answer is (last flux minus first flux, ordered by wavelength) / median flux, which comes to 0.17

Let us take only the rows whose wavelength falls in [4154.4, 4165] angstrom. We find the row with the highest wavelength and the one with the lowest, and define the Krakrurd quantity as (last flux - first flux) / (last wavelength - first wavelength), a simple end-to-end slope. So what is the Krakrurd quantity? 0.13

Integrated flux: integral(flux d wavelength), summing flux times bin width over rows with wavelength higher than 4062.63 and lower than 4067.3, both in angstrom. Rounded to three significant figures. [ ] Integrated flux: 28.7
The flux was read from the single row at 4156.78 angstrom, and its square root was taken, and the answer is 2.76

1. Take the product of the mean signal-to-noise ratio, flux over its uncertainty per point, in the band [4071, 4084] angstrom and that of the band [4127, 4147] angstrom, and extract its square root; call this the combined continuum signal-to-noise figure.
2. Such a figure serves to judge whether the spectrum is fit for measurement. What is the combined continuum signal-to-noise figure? 11.59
